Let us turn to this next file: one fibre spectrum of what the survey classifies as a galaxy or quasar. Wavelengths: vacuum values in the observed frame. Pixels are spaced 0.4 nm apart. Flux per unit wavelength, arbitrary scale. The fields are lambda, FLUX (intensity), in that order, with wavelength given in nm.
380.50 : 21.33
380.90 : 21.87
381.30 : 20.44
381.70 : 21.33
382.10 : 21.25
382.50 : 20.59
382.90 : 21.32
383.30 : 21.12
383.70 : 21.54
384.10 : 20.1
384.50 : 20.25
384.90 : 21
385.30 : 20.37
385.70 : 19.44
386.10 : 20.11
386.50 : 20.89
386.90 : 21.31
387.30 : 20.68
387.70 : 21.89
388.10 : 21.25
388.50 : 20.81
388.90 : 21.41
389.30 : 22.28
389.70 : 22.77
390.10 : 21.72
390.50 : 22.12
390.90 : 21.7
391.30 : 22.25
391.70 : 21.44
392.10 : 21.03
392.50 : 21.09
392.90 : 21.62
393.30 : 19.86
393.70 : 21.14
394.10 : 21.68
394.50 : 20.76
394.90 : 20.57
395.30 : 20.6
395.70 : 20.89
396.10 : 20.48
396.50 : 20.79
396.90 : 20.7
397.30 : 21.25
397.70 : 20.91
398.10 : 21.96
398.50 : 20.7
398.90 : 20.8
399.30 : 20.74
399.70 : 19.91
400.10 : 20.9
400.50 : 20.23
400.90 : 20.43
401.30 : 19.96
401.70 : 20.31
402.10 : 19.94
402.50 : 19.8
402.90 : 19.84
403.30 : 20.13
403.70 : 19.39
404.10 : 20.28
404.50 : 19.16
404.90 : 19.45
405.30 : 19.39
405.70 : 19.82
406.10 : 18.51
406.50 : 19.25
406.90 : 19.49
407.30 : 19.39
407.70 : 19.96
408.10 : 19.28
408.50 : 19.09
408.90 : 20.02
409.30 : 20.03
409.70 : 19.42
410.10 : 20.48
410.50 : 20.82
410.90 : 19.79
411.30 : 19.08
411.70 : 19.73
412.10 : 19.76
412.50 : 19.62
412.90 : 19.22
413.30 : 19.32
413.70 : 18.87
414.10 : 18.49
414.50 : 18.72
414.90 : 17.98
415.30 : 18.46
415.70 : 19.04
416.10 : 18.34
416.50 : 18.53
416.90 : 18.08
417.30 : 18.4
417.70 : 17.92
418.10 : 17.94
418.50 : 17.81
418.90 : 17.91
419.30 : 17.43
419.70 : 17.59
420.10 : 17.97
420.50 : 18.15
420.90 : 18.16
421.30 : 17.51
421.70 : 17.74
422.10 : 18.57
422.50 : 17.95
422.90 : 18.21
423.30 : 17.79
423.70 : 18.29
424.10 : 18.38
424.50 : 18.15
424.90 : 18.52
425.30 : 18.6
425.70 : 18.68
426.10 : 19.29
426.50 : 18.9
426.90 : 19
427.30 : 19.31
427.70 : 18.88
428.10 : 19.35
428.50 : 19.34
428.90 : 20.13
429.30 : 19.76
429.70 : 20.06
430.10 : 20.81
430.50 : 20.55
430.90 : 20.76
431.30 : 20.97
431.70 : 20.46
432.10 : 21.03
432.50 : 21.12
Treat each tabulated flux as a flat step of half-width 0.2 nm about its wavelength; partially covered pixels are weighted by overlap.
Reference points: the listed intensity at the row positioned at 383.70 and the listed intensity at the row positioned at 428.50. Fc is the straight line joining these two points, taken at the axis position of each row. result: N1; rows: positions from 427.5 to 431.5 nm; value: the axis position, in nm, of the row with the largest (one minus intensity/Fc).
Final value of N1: 427.70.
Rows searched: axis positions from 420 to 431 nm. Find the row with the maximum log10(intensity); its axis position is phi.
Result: 430.10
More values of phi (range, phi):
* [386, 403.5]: 389.70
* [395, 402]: 398.10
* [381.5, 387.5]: 383.70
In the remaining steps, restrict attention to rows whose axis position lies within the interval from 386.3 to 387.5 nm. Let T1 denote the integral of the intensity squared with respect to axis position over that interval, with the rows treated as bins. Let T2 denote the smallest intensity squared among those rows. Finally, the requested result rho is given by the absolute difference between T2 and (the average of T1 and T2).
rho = 50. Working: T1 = 527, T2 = 428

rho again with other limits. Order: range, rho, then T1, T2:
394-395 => 9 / 440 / 423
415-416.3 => 56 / 448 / 336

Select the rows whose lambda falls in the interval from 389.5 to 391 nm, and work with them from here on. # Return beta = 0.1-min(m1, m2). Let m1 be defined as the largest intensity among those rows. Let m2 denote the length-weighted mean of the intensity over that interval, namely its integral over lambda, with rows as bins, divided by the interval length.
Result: -22.0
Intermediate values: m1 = 22.77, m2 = 22.1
